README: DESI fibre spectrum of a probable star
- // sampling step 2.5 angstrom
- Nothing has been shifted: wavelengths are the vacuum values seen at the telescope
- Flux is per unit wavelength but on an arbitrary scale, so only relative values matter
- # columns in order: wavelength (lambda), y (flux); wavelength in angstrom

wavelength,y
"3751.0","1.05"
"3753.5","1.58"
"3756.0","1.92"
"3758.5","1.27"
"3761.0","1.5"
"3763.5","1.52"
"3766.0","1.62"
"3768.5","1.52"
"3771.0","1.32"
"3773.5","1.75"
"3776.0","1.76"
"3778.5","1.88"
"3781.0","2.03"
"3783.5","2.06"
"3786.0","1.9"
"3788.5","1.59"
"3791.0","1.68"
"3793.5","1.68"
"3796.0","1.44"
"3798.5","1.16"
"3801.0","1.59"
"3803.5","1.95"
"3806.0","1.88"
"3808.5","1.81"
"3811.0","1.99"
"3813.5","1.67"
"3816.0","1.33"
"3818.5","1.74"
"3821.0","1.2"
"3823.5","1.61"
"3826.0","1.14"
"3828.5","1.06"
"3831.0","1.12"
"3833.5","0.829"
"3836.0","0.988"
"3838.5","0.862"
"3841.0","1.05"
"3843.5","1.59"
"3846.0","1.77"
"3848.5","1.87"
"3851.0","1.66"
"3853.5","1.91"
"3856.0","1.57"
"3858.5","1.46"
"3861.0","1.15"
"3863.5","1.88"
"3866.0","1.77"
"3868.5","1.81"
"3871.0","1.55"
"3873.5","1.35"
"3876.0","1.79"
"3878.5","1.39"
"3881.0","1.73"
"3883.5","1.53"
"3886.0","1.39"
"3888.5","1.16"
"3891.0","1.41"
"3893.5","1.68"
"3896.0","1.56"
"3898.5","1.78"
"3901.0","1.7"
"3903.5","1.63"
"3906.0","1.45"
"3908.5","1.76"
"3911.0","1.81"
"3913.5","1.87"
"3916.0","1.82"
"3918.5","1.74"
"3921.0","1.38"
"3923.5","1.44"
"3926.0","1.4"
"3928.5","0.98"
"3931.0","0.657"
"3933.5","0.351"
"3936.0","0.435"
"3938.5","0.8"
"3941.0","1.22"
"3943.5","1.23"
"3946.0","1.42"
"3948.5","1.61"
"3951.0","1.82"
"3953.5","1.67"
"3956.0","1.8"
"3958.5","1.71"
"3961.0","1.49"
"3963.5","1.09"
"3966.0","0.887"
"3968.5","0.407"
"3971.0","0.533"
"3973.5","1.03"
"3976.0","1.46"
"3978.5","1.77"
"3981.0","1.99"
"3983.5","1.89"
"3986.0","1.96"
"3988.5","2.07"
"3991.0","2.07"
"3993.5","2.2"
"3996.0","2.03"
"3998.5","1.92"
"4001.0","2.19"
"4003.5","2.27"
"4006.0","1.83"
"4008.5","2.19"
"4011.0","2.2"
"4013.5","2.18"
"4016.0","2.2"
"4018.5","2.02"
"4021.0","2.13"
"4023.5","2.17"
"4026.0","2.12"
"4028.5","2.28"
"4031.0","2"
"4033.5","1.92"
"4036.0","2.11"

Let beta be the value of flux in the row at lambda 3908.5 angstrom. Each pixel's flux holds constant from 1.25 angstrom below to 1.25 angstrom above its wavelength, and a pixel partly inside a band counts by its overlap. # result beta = 1.76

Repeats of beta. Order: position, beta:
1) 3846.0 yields 1.77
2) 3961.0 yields 1.49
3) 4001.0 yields 2.19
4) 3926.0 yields 1.4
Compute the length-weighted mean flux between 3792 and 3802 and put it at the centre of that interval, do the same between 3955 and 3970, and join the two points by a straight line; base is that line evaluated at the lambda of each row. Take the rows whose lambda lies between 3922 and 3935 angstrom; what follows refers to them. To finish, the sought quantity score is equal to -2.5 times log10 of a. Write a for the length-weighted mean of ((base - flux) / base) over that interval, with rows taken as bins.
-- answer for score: 1.6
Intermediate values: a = 0.24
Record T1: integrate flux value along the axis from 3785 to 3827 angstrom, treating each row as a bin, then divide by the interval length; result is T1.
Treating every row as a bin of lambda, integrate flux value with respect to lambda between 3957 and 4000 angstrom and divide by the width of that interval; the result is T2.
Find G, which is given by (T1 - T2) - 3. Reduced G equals -2.95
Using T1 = 1.61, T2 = 1.56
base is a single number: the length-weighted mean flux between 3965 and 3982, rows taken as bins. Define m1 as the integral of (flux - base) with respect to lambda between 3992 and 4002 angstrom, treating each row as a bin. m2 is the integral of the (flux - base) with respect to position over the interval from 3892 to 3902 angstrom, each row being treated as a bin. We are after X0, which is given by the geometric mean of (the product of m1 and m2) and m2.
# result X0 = 16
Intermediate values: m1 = 9.4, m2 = 5.3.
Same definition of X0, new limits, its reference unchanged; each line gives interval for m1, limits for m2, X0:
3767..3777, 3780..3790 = 16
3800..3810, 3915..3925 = 11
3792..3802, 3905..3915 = 11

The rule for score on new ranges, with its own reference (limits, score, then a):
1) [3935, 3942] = 1.2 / 0.34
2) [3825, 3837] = 1.4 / 0.28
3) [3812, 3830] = 4.0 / 0.02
